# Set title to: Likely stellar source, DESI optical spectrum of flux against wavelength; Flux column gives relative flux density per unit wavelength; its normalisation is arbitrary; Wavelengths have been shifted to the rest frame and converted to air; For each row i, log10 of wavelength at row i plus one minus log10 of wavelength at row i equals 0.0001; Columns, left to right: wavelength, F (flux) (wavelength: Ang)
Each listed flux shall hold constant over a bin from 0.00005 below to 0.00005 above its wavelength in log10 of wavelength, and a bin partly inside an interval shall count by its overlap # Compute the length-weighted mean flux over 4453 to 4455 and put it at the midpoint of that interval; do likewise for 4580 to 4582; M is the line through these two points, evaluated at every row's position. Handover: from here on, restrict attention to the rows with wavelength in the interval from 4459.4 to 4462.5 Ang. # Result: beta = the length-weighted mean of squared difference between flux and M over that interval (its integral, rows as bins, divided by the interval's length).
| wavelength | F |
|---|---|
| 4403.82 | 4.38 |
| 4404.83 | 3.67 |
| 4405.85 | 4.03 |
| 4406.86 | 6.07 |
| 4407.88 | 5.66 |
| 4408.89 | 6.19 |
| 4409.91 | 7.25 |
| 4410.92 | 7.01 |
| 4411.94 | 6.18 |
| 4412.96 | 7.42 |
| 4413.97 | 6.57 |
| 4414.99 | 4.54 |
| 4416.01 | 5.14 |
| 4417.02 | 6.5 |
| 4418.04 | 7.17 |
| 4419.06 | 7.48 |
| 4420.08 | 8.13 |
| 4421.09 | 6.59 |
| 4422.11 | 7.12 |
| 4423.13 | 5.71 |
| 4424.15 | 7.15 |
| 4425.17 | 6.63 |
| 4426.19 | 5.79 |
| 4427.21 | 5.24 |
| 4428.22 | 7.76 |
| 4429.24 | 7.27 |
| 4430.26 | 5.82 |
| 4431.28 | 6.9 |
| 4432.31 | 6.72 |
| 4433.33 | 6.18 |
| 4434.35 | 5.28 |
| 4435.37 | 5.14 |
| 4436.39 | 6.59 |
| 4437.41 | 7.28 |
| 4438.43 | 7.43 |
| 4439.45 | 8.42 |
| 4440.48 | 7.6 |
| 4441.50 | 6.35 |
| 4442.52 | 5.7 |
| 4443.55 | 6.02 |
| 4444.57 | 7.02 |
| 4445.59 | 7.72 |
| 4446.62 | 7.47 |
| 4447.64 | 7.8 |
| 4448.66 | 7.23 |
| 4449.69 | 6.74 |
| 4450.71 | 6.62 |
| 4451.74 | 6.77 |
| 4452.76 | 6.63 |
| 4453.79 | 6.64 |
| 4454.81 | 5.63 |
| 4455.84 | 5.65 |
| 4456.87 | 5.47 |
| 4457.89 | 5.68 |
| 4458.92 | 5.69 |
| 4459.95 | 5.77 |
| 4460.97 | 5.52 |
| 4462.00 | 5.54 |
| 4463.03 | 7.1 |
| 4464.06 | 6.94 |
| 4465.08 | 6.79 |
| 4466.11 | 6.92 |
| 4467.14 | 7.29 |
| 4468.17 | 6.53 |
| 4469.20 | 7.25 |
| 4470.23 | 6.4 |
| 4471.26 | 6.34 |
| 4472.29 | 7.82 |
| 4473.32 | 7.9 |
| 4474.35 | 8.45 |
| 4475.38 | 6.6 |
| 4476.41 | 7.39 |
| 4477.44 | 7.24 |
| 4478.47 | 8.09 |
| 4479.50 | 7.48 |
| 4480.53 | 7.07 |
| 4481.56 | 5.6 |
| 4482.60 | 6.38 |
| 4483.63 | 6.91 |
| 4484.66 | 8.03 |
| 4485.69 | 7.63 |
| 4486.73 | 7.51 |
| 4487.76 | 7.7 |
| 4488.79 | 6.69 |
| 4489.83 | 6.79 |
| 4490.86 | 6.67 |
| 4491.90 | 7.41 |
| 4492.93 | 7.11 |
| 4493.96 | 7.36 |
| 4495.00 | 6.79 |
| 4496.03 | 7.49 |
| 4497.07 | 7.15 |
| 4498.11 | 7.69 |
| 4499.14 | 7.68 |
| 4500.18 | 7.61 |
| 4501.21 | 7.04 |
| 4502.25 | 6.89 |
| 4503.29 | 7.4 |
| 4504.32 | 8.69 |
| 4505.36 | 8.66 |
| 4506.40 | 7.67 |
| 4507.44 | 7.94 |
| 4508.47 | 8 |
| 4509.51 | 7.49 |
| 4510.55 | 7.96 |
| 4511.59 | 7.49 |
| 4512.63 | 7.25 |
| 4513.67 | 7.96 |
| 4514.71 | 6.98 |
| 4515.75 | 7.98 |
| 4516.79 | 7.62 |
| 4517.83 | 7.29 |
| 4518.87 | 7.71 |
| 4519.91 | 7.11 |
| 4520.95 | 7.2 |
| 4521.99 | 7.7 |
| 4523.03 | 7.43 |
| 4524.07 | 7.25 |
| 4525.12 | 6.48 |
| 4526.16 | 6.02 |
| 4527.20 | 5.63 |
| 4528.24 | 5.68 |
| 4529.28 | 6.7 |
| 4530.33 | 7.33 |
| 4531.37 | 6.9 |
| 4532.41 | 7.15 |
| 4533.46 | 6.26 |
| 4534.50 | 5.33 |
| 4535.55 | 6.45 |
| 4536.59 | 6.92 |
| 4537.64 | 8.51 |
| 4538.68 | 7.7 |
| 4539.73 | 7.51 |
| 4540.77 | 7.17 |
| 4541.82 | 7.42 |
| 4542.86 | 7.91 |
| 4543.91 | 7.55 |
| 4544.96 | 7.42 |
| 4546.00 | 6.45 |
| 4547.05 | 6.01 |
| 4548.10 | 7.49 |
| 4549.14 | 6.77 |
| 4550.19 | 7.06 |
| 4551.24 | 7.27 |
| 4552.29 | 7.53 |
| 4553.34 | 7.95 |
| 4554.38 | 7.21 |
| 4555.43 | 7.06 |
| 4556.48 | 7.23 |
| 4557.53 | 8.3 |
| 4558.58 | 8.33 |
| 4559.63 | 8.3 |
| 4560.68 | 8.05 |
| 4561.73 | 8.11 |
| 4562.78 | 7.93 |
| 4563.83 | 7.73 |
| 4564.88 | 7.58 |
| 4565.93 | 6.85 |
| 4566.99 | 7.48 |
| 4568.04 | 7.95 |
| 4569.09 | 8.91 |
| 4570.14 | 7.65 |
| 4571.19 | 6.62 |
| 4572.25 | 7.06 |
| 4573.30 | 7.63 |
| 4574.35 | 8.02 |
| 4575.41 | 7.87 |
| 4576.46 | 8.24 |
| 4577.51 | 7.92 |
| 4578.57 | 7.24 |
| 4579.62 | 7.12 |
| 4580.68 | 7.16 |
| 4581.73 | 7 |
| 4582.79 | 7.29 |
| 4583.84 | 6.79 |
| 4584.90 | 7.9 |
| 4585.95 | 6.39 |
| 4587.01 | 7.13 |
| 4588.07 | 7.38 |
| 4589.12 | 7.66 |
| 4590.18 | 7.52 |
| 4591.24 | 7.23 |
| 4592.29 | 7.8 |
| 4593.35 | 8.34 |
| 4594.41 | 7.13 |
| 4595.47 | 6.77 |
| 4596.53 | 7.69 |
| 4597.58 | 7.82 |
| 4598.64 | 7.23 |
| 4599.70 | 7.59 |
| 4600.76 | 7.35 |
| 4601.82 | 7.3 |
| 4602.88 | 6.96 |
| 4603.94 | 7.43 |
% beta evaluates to 0.53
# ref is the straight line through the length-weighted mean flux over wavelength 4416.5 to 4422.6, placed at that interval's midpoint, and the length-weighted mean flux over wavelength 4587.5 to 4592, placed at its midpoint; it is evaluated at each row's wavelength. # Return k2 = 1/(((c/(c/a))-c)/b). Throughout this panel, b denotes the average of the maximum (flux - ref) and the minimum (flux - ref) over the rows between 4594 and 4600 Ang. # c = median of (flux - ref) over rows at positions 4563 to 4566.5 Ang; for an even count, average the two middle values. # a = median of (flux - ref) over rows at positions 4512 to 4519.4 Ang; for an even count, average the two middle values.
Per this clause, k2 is -1.5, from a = 0.28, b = -0.2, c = 0.15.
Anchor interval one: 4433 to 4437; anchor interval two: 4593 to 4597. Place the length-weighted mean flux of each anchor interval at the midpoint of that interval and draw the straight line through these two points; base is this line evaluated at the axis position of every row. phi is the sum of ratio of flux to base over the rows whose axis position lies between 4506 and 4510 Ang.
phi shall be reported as 4.74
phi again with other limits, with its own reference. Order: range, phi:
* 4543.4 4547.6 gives 3.96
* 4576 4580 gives 4.20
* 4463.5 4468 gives 4.56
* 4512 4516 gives 4.56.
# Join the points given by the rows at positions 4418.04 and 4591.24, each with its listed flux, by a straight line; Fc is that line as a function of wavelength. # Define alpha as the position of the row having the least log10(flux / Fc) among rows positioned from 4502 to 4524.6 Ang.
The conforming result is 4502.25 Ang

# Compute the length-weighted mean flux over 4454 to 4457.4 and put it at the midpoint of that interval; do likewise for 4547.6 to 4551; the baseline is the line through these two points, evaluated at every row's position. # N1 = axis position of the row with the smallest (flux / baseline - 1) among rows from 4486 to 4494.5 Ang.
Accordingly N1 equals 4490.86 Ang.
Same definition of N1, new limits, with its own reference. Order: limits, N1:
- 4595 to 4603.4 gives 4595.47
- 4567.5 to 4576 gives 4571.19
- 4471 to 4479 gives 4471.26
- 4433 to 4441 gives 4435.37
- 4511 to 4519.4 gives 4514.71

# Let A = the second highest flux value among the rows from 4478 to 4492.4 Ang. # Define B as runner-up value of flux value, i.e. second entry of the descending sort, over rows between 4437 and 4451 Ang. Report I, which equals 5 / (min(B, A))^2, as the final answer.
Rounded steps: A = 8.03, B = 7.8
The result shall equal 0.082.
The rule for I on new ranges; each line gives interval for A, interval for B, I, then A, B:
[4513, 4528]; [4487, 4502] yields 0.085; 7.96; 7.69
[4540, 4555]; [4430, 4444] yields 0.087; 7.91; 7.6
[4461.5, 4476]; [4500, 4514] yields 0.080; 7.9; 8.66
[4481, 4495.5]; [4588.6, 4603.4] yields 0.084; 7.7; 7.82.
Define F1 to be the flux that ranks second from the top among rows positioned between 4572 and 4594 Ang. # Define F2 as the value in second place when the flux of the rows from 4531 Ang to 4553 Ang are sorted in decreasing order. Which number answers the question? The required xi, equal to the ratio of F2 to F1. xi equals 0.96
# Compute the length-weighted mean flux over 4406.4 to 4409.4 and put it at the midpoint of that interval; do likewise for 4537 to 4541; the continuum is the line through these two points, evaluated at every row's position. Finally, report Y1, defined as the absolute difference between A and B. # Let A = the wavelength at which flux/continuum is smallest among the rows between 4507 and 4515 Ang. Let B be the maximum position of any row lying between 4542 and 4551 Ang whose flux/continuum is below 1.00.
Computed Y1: 35.5 Ang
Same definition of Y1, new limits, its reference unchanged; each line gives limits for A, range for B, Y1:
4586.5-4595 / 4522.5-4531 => 64.1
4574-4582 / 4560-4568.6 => 13.7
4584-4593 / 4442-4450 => 142.4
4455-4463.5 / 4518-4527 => 69.3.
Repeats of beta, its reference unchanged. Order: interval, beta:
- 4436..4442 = 1.67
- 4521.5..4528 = 0.62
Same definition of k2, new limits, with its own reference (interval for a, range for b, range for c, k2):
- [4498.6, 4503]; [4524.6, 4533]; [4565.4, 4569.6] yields 3.3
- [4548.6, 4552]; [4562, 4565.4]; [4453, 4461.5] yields 0.3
